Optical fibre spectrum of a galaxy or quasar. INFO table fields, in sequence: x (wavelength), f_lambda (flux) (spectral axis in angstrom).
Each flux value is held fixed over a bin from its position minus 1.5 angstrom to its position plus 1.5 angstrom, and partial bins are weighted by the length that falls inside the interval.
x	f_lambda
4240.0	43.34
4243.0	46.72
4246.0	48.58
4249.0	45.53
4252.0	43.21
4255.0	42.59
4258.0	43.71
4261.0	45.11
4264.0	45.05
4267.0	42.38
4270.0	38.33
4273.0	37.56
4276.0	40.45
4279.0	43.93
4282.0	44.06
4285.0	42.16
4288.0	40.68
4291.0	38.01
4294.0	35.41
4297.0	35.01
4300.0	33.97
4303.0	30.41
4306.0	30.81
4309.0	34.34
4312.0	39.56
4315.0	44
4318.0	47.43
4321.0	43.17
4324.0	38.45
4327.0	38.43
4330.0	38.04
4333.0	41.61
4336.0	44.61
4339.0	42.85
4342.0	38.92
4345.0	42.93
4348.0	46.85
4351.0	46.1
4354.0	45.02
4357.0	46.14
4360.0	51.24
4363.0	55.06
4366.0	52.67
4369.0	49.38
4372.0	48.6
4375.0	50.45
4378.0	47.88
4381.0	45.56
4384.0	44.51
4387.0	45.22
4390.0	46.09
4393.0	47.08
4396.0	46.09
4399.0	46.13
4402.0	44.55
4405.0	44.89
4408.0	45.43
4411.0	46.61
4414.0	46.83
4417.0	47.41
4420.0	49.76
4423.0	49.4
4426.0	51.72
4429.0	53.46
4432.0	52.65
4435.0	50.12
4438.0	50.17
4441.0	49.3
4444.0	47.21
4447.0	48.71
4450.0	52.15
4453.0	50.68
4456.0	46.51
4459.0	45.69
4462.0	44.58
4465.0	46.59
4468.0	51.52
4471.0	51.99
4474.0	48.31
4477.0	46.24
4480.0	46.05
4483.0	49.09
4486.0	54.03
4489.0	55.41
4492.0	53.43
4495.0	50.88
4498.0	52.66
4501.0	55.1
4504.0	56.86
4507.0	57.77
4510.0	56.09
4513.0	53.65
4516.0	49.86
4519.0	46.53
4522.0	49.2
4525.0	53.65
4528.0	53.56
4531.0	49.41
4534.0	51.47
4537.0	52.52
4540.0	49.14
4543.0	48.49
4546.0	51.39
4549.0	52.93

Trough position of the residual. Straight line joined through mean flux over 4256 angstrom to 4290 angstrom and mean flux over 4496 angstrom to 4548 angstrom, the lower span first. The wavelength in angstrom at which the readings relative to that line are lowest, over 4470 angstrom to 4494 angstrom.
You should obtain 4480.0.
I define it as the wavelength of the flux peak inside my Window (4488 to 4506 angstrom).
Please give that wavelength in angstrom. 4504.0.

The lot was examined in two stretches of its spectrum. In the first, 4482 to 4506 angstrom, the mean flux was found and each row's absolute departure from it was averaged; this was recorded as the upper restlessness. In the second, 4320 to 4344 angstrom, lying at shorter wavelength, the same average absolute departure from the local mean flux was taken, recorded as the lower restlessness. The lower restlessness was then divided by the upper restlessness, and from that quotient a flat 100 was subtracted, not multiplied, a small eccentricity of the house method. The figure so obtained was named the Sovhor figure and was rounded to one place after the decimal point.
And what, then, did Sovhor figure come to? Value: -98.8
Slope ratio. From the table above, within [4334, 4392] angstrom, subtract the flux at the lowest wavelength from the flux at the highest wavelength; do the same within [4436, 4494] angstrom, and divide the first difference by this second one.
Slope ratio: 0.5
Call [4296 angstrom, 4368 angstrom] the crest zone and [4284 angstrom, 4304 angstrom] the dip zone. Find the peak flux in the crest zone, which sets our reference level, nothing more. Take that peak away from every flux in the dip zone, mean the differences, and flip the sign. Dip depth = 18.5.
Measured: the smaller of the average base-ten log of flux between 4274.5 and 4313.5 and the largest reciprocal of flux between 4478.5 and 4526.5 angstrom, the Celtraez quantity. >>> 0.0217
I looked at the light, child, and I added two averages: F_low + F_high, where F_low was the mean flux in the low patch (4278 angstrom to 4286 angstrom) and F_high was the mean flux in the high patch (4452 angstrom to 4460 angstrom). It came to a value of 91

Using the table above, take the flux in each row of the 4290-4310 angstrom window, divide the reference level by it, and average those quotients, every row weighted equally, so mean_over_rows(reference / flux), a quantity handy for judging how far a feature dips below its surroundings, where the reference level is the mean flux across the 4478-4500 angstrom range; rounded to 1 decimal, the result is 1.5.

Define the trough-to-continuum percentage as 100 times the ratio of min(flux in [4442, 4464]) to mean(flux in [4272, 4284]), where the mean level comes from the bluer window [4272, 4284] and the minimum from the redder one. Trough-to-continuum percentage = 107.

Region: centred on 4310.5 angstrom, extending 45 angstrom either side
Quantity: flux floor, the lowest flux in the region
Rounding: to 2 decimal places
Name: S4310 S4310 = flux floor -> 30.41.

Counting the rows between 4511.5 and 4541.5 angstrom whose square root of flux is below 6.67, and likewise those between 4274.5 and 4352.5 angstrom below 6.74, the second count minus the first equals 23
